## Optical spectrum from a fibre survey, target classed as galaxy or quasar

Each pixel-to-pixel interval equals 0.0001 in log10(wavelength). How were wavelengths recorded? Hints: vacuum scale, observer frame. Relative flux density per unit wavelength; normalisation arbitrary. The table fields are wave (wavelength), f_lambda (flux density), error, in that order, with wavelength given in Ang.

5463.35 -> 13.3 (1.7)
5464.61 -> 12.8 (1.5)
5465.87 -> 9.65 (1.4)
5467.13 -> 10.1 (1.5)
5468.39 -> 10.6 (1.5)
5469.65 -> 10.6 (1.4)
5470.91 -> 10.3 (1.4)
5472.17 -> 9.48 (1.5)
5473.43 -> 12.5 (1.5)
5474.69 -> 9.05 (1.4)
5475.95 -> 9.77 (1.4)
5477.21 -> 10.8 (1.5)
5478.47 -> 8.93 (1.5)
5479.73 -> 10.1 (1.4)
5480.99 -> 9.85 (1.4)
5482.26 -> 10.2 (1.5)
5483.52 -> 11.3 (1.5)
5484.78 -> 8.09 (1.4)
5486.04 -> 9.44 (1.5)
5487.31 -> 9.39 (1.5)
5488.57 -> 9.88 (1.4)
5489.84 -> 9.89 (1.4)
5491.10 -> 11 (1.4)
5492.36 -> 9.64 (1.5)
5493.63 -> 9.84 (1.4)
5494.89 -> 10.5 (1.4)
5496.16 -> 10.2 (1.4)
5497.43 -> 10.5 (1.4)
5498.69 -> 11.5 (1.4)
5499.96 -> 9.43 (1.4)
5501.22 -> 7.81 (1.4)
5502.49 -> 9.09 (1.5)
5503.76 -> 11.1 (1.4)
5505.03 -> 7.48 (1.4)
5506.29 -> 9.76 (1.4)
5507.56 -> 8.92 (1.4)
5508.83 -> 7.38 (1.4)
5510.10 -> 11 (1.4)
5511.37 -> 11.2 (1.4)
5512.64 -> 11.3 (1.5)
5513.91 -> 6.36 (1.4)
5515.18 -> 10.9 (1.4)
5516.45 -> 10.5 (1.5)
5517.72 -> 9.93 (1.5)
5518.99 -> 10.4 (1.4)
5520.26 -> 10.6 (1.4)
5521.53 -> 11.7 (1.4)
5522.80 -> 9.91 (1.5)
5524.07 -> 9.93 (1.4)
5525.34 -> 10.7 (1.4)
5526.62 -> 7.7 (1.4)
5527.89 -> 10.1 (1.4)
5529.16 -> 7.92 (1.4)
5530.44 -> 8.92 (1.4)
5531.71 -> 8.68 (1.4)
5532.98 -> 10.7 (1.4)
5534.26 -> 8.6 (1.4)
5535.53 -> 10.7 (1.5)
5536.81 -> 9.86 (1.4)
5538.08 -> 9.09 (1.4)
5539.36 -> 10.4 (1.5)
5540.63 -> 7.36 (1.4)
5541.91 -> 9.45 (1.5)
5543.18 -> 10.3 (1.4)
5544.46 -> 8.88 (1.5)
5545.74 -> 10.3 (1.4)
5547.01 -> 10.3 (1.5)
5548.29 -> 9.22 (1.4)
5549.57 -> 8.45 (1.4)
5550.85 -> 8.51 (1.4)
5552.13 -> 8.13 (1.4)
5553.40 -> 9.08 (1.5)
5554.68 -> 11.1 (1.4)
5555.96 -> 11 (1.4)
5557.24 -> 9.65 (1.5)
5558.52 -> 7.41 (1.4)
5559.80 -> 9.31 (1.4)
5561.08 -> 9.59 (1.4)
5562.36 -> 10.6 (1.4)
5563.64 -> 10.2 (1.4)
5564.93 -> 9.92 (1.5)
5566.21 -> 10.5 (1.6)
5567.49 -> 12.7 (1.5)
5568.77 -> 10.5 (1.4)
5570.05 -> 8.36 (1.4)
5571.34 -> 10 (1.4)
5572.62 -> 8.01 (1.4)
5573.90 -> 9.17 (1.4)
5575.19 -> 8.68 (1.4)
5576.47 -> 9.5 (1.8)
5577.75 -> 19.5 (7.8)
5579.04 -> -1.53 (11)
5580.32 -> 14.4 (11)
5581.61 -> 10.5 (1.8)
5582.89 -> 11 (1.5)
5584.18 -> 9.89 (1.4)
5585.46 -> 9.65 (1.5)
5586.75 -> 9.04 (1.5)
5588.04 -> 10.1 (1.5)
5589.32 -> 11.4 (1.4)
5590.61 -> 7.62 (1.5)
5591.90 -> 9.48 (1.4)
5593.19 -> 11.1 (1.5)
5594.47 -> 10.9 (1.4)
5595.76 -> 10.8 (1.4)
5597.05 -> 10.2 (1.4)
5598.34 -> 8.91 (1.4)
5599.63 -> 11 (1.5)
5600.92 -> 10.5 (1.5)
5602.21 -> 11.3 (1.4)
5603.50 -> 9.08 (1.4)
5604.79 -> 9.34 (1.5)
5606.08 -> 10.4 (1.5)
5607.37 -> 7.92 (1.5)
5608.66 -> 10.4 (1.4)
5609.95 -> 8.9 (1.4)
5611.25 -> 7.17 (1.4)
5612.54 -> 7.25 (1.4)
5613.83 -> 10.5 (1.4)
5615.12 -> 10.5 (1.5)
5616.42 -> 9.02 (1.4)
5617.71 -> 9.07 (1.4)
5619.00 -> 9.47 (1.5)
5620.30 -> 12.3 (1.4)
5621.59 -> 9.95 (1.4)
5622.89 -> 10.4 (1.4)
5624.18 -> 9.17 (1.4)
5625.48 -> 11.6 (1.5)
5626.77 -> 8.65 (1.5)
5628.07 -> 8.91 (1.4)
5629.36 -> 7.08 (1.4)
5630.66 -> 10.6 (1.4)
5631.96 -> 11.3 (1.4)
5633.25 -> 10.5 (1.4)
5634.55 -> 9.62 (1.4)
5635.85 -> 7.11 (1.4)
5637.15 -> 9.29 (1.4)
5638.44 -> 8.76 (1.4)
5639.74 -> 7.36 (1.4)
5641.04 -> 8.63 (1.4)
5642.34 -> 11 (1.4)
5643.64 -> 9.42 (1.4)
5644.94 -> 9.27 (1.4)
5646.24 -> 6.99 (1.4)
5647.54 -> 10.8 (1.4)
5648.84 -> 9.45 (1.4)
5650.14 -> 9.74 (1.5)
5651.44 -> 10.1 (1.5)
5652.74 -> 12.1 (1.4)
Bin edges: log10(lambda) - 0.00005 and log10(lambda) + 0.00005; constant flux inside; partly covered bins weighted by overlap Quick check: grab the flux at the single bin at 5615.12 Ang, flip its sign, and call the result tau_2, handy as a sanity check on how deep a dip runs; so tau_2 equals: -10.5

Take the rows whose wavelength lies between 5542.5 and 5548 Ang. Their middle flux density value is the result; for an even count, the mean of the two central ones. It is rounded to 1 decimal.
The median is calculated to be 10.3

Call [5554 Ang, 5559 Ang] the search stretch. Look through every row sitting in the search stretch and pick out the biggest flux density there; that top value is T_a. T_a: 11.1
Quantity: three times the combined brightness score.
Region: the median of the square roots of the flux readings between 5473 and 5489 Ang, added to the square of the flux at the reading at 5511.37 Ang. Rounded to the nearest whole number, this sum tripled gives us 386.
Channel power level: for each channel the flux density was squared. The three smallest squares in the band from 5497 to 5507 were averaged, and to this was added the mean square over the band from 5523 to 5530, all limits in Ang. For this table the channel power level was 154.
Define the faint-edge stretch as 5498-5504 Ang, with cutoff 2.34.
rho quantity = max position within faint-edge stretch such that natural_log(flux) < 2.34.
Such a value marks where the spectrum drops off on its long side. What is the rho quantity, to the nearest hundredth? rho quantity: 5502.49 Ang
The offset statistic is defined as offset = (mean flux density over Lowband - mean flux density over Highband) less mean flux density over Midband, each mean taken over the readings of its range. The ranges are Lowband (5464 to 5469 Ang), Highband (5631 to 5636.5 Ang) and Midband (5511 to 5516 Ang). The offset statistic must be -8.8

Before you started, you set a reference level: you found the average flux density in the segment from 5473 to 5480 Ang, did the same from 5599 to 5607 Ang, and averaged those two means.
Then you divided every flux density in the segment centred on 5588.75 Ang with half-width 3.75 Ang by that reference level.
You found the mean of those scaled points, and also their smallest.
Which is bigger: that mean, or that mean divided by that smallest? 1.25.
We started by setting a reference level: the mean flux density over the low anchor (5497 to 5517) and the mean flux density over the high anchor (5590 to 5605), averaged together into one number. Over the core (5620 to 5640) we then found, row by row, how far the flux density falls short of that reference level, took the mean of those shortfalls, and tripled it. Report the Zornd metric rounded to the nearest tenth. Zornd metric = 0.9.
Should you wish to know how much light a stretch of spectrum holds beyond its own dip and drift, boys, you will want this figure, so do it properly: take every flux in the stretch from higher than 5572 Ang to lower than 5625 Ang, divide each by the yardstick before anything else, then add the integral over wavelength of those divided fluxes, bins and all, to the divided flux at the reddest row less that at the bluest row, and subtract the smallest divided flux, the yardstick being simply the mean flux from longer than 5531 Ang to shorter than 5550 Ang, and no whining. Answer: 55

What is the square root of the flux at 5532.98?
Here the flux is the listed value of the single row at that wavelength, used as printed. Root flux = 3.3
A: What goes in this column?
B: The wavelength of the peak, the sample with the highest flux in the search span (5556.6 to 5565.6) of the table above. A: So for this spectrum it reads 5562.36 Ang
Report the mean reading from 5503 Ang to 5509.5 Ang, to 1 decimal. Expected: 8.9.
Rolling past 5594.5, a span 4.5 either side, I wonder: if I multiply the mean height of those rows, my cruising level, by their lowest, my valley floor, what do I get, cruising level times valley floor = 75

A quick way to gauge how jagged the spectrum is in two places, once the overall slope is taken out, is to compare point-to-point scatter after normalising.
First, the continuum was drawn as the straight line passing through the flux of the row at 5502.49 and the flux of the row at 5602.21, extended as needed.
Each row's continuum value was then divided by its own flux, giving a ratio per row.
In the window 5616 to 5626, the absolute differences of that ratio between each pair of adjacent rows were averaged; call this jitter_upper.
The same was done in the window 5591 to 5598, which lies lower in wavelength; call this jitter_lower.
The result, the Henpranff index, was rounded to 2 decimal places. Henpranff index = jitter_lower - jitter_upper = -0.08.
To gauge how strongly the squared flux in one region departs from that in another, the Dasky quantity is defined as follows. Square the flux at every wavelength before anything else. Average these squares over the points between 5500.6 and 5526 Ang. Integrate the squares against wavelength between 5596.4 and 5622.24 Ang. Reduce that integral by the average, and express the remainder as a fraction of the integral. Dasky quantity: 0.960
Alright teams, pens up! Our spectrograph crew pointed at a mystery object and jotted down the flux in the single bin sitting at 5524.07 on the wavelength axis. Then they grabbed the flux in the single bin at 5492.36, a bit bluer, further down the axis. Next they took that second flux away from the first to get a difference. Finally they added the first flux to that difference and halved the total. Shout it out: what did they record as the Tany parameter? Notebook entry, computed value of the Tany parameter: 5.1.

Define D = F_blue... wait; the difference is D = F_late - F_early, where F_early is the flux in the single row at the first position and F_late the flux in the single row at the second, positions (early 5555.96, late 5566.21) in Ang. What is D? -0.5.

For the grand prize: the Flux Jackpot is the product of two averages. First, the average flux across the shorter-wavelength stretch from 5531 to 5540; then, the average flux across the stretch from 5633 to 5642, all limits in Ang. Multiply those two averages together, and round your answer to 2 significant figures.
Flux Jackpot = 85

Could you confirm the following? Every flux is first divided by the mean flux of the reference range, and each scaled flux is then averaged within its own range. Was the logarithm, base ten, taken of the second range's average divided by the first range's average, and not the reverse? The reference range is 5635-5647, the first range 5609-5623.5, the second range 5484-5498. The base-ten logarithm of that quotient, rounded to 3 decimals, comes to 0.016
